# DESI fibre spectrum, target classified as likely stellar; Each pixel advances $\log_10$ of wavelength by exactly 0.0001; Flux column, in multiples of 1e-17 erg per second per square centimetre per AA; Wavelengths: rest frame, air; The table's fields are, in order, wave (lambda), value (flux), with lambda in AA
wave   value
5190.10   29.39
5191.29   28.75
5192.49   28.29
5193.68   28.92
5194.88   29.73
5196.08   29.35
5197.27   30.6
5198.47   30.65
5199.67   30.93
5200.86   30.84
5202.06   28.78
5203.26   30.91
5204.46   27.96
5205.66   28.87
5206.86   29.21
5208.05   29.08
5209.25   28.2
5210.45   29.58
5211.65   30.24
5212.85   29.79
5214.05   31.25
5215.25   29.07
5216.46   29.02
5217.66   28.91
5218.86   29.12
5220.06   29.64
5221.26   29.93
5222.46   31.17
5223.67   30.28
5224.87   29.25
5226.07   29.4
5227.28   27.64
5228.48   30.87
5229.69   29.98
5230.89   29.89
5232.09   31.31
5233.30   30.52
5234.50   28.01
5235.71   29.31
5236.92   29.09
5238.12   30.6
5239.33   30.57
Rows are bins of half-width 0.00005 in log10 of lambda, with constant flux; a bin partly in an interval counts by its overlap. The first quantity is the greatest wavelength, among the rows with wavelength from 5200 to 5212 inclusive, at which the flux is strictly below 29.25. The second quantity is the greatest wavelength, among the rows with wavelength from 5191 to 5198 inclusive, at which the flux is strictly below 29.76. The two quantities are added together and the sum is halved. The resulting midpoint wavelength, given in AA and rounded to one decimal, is 5202.7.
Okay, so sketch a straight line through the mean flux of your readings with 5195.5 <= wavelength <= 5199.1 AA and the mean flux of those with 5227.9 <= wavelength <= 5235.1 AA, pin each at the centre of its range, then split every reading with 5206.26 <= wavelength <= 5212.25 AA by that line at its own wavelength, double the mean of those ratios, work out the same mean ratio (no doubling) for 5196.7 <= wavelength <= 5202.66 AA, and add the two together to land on 2.95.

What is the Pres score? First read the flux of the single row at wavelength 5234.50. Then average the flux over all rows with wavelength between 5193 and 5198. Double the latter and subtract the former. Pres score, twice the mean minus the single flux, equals 31.3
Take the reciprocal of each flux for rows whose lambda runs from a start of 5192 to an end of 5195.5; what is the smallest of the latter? 0.0336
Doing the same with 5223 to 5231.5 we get 0.0324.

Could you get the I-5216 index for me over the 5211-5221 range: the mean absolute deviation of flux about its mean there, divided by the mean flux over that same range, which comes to 0.0202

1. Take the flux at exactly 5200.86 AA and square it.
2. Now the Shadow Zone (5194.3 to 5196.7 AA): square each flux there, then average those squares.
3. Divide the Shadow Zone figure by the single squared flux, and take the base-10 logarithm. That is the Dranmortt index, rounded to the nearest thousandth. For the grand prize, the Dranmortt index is -0.037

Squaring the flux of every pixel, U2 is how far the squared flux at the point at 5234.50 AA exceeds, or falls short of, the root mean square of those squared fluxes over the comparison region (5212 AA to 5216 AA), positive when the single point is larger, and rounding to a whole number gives -120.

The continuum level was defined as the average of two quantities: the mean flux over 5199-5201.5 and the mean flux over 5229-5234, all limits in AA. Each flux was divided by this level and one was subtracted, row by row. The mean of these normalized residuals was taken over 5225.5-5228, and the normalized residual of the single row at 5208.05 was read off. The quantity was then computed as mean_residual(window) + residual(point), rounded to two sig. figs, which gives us -0.12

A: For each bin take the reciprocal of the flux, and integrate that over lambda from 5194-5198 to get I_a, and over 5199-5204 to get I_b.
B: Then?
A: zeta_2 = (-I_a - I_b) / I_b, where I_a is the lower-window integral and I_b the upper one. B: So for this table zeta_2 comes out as -1.8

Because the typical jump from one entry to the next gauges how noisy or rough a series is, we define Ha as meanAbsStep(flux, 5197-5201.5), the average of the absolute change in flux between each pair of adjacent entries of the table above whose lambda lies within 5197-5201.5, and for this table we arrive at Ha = 0.14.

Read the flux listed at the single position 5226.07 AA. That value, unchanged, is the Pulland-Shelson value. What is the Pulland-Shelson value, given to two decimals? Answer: 29.40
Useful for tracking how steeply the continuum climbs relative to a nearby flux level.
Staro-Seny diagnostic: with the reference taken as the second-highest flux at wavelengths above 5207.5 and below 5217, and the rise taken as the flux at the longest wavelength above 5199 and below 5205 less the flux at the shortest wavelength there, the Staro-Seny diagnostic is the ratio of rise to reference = -0.10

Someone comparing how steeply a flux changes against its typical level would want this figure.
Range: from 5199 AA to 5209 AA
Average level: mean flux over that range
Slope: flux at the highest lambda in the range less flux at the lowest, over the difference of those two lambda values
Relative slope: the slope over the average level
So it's -0.007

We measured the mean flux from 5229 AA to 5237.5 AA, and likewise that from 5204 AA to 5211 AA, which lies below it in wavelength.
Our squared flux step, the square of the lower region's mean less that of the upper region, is 0.8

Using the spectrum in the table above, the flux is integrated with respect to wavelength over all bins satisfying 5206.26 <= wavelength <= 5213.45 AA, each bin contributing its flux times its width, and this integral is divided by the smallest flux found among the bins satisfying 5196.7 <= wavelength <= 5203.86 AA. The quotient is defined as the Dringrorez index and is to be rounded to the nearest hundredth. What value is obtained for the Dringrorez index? 7.34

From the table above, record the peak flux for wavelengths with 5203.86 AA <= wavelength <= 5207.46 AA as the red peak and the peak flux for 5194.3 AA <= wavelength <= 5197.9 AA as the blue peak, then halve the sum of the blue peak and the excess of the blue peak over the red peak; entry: 16.0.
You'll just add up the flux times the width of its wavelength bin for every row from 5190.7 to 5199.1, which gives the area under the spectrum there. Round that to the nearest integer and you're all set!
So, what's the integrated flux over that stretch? 247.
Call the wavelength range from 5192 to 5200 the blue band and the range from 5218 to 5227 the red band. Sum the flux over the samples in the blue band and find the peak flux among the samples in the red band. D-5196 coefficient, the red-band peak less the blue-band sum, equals -177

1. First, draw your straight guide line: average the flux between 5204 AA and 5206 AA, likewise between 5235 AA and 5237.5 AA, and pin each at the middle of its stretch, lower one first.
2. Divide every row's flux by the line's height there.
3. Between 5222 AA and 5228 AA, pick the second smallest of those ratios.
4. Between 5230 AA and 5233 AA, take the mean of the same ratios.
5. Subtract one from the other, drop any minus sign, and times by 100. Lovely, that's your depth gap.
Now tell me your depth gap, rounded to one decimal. 4.1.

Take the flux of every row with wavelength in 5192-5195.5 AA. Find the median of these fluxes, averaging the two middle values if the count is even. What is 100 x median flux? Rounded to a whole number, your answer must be 2892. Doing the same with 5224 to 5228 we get 2925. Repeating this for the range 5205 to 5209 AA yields 2908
